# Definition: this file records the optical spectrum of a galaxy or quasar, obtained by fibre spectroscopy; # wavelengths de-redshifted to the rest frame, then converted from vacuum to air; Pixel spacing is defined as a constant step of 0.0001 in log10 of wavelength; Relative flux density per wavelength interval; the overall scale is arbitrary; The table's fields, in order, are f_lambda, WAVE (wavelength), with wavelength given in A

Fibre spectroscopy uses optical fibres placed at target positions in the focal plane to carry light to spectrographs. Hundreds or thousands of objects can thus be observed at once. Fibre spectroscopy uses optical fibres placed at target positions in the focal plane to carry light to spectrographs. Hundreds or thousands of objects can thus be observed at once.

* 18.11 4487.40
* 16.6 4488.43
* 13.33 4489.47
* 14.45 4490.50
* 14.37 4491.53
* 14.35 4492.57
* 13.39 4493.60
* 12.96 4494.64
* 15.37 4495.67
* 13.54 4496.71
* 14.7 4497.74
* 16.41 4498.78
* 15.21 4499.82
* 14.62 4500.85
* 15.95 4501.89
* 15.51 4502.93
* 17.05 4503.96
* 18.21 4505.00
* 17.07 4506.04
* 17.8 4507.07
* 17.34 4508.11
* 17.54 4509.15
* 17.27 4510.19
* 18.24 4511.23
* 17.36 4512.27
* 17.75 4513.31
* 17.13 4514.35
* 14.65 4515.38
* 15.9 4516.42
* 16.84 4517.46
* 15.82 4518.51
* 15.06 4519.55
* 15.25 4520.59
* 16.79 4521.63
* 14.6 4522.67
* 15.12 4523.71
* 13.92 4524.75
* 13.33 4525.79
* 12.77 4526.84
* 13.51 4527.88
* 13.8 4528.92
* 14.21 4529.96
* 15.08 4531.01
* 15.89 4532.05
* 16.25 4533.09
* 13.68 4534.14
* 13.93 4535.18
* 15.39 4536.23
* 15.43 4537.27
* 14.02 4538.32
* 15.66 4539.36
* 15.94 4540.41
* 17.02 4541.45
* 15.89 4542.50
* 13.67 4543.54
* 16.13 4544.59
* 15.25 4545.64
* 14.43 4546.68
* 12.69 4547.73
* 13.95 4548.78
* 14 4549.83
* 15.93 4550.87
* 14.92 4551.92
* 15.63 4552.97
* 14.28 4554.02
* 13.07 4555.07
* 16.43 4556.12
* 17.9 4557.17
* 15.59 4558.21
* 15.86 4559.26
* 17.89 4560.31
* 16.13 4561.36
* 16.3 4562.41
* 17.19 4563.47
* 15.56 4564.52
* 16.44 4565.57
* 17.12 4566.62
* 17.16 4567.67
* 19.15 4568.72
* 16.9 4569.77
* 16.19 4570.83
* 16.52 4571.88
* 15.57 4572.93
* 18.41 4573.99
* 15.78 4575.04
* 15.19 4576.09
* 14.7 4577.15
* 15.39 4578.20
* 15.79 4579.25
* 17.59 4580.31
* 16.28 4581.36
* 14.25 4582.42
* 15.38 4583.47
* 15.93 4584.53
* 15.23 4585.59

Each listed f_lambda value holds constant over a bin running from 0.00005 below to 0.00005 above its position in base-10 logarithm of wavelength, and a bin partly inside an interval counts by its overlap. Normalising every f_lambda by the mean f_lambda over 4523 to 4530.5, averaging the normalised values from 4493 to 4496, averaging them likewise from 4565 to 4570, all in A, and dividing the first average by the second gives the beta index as 0.80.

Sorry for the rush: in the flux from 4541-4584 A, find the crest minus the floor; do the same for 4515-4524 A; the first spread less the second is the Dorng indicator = 4.2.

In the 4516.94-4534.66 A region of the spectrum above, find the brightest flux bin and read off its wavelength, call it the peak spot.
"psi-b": 4517.46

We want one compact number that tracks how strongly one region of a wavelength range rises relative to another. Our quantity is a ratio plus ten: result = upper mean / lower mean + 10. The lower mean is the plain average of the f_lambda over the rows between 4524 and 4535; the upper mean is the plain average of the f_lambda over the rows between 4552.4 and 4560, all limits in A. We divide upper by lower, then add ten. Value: 11.1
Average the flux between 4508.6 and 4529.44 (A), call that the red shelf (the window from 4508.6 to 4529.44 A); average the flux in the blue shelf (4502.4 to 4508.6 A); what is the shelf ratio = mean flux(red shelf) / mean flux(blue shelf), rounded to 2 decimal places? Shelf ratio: 0.91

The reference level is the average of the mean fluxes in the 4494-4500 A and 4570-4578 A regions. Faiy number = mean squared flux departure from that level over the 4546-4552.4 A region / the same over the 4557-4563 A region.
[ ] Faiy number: 0.9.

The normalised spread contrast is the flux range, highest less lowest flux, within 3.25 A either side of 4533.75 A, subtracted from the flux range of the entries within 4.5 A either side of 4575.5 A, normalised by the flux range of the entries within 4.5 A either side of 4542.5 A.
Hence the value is 0.3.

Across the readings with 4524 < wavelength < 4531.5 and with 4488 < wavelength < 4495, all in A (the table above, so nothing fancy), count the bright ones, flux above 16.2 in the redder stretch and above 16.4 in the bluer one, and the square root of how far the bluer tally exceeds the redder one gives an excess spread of 1.0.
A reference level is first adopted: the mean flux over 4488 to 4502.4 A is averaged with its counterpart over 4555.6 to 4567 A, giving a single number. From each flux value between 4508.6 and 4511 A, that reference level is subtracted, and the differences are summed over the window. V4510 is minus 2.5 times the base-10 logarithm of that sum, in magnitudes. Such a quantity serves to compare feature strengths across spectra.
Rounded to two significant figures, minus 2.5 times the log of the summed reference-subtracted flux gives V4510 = -1.4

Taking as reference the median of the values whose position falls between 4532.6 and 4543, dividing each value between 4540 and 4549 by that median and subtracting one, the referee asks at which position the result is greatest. 4541.45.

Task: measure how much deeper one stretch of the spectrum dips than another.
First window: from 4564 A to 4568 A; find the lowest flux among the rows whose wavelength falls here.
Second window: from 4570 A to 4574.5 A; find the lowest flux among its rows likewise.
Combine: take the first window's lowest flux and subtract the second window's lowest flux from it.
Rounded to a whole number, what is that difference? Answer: 0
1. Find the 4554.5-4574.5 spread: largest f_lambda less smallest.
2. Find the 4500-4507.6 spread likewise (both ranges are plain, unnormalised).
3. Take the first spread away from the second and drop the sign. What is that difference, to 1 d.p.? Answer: 2.5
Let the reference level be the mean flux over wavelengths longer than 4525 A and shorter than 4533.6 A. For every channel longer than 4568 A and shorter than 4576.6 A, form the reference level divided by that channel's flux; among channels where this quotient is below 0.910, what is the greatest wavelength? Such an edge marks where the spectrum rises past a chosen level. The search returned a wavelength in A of 4575.04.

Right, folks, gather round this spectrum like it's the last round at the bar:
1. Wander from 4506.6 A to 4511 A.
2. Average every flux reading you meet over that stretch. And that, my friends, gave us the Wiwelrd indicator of 17.5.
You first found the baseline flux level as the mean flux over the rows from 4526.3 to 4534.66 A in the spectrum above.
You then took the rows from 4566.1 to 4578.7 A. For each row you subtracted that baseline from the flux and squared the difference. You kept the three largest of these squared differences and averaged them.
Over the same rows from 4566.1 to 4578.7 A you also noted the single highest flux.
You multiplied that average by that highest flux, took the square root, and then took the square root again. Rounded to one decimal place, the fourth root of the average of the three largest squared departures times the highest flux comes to 4.1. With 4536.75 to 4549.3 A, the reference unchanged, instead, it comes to 2.9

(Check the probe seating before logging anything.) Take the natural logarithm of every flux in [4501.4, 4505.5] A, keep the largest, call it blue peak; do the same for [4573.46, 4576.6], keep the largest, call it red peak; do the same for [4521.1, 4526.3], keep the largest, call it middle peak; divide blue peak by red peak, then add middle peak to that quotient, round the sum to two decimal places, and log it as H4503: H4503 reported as 3.82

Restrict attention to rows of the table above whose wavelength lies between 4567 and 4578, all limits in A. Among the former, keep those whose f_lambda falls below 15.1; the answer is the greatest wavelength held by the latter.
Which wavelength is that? 4577.15 A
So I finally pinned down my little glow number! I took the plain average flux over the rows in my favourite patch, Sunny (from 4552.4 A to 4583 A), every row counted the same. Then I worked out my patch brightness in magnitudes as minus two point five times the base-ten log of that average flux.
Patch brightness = -3.02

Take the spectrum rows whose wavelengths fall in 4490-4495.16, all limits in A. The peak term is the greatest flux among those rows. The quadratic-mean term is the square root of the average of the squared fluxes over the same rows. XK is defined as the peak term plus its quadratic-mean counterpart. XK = 28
